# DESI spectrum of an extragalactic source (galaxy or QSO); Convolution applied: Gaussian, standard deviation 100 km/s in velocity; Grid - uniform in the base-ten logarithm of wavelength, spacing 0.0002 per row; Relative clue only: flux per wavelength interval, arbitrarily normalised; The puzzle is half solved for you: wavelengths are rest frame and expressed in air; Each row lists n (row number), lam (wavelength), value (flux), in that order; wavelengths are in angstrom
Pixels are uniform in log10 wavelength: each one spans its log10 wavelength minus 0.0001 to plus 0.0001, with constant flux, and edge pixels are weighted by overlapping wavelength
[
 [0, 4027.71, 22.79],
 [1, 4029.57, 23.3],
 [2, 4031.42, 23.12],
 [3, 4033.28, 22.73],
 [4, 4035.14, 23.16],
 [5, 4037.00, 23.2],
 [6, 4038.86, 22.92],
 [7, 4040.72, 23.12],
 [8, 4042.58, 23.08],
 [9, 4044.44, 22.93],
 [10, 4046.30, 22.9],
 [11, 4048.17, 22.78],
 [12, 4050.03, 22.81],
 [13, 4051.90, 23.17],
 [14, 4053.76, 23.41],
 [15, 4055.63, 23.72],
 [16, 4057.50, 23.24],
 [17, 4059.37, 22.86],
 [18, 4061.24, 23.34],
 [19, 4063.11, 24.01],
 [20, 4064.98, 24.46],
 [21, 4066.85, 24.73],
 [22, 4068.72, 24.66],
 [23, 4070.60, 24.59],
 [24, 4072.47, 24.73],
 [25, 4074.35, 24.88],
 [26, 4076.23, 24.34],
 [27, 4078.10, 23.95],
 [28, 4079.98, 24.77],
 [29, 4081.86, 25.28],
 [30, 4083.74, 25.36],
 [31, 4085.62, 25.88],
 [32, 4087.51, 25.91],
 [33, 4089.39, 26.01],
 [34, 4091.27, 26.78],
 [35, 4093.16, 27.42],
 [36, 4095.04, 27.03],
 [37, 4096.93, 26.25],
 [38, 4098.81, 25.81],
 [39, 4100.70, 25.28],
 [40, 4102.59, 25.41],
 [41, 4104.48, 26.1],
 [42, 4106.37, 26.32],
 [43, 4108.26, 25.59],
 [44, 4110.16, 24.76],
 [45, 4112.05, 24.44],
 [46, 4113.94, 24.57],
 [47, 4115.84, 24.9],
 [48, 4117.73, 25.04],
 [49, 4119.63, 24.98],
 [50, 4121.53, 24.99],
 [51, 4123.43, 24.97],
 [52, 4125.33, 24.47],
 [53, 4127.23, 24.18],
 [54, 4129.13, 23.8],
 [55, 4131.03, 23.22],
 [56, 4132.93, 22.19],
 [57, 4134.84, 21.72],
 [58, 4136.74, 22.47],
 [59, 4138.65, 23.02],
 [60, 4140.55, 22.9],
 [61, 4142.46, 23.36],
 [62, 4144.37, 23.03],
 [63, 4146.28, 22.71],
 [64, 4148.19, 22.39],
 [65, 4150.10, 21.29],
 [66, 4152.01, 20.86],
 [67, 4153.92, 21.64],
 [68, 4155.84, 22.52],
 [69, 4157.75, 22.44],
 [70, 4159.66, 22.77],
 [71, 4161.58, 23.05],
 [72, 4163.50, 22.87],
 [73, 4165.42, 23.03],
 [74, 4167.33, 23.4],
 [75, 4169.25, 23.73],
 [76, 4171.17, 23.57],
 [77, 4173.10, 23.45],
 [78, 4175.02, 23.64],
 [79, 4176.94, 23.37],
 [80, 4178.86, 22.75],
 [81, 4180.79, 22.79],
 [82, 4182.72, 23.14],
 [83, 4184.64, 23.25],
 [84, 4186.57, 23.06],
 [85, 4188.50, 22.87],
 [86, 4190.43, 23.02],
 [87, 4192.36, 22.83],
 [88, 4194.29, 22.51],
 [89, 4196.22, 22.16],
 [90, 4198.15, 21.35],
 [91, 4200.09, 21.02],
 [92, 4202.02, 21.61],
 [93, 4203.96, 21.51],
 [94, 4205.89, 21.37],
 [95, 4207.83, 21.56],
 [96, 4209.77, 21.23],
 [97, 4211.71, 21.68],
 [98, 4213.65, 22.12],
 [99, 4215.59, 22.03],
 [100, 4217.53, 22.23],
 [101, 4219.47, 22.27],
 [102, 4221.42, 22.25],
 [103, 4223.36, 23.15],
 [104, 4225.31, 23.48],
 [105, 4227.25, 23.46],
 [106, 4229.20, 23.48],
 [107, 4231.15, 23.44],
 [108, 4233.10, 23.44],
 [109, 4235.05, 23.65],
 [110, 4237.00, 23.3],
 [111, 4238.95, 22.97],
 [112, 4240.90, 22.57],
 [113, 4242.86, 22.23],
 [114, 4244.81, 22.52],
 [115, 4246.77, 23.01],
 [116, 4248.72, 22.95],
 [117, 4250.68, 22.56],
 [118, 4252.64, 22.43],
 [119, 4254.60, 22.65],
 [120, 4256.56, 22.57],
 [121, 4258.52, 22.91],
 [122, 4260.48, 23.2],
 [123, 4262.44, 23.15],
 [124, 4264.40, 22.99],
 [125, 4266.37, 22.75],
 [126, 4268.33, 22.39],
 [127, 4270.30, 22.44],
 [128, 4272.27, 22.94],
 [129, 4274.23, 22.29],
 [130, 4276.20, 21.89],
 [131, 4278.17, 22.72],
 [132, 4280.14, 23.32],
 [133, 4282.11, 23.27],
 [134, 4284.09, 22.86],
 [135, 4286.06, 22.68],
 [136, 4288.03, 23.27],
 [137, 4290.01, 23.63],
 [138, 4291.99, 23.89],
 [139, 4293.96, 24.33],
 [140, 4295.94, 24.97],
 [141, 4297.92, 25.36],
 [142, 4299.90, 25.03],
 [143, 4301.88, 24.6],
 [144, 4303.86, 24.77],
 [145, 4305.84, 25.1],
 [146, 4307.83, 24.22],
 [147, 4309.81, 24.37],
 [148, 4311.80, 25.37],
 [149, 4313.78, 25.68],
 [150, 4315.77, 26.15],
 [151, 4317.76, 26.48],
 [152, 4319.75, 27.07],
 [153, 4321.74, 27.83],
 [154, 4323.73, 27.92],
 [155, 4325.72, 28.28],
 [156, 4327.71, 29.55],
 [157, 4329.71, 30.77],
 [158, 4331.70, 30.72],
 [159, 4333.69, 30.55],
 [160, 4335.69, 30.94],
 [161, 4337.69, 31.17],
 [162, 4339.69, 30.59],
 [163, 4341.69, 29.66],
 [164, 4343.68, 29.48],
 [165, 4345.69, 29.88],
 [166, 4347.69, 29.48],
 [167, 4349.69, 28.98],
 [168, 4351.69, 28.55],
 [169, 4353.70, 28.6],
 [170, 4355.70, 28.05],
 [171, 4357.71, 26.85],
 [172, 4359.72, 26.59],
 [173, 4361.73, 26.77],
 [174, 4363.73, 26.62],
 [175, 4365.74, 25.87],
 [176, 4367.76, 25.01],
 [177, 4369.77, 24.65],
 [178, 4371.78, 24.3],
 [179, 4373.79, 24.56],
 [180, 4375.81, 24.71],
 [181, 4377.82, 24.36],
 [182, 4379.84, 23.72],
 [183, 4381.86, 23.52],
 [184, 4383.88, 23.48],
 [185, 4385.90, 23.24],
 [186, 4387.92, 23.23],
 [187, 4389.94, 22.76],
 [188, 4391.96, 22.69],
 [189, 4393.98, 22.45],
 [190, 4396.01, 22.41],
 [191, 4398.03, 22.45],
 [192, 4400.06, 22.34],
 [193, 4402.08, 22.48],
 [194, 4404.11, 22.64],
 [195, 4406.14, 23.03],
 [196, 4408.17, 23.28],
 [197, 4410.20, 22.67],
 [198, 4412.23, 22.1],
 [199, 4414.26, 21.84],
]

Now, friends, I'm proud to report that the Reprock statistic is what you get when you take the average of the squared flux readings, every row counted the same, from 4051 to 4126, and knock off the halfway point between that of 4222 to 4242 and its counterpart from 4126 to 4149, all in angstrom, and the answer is 90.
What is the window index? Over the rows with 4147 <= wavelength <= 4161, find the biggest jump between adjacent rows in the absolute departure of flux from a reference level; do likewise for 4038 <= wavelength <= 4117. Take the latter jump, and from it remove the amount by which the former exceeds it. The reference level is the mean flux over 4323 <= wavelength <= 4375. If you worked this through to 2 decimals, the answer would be 0.56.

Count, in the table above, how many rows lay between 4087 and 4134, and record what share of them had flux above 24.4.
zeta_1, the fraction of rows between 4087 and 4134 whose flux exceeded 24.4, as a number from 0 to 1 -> 0.84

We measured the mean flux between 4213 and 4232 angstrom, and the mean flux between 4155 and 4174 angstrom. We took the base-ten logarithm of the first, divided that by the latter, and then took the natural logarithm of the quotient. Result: -2.83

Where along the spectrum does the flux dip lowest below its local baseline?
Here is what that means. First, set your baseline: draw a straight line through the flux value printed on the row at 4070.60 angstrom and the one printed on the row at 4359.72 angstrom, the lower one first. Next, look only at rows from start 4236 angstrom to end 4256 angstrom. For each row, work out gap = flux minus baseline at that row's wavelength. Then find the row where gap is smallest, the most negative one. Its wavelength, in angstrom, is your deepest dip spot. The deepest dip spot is 4242.86 angstrom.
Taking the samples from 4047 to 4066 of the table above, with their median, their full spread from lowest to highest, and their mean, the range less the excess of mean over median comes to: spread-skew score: 1.59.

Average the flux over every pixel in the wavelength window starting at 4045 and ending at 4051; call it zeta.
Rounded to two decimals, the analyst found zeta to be 22.83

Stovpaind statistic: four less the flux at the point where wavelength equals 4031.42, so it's -19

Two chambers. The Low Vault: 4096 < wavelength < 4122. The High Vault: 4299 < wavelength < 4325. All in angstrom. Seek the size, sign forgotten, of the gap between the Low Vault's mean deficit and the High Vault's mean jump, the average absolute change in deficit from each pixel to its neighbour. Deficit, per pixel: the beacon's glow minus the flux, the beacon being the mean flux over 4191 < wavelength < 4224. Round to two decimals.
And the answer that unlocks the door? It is 3.84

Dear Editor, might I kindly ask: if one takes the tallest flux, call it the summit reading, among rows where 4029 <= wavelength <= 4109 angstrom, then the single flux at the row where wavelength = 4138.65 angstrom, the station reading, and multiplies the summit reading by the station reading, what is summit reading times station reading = 631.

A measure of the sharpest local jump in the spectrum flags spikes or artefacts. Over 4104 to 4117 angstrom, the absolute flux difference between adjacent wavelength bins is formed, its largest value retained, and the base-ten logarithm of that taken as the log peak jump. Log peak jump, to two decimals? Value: -0.08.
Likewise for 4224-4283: -0.08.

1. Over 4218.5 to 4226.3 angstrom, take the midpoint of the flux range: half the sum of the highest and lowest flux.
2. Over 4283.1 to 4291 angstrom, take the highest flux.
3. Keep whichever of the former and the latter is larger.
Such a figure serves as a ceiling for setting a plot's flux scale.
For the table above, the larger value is 24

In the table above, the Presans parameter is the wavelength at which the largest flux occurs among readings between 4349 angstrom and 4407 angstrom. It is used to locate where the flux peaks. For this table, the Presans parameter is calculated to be 4349.69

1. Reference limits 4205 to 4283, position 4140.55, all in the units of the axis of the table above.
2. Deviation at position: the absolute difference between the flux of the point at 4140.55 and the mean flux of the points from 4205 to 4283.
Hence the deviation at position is 0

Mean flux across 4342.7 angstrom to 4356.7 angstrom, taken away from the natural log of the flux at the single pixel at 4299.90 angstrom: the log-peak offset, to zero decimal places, -26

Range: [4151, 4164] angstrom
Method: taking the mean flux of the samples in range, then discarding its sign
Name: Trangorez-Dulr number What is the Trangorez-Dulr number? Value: 22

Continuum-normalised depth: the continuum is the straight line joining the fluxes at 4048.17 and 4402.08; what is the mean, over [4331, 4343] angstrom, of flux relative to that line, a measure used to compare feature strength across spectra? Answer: 1.36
